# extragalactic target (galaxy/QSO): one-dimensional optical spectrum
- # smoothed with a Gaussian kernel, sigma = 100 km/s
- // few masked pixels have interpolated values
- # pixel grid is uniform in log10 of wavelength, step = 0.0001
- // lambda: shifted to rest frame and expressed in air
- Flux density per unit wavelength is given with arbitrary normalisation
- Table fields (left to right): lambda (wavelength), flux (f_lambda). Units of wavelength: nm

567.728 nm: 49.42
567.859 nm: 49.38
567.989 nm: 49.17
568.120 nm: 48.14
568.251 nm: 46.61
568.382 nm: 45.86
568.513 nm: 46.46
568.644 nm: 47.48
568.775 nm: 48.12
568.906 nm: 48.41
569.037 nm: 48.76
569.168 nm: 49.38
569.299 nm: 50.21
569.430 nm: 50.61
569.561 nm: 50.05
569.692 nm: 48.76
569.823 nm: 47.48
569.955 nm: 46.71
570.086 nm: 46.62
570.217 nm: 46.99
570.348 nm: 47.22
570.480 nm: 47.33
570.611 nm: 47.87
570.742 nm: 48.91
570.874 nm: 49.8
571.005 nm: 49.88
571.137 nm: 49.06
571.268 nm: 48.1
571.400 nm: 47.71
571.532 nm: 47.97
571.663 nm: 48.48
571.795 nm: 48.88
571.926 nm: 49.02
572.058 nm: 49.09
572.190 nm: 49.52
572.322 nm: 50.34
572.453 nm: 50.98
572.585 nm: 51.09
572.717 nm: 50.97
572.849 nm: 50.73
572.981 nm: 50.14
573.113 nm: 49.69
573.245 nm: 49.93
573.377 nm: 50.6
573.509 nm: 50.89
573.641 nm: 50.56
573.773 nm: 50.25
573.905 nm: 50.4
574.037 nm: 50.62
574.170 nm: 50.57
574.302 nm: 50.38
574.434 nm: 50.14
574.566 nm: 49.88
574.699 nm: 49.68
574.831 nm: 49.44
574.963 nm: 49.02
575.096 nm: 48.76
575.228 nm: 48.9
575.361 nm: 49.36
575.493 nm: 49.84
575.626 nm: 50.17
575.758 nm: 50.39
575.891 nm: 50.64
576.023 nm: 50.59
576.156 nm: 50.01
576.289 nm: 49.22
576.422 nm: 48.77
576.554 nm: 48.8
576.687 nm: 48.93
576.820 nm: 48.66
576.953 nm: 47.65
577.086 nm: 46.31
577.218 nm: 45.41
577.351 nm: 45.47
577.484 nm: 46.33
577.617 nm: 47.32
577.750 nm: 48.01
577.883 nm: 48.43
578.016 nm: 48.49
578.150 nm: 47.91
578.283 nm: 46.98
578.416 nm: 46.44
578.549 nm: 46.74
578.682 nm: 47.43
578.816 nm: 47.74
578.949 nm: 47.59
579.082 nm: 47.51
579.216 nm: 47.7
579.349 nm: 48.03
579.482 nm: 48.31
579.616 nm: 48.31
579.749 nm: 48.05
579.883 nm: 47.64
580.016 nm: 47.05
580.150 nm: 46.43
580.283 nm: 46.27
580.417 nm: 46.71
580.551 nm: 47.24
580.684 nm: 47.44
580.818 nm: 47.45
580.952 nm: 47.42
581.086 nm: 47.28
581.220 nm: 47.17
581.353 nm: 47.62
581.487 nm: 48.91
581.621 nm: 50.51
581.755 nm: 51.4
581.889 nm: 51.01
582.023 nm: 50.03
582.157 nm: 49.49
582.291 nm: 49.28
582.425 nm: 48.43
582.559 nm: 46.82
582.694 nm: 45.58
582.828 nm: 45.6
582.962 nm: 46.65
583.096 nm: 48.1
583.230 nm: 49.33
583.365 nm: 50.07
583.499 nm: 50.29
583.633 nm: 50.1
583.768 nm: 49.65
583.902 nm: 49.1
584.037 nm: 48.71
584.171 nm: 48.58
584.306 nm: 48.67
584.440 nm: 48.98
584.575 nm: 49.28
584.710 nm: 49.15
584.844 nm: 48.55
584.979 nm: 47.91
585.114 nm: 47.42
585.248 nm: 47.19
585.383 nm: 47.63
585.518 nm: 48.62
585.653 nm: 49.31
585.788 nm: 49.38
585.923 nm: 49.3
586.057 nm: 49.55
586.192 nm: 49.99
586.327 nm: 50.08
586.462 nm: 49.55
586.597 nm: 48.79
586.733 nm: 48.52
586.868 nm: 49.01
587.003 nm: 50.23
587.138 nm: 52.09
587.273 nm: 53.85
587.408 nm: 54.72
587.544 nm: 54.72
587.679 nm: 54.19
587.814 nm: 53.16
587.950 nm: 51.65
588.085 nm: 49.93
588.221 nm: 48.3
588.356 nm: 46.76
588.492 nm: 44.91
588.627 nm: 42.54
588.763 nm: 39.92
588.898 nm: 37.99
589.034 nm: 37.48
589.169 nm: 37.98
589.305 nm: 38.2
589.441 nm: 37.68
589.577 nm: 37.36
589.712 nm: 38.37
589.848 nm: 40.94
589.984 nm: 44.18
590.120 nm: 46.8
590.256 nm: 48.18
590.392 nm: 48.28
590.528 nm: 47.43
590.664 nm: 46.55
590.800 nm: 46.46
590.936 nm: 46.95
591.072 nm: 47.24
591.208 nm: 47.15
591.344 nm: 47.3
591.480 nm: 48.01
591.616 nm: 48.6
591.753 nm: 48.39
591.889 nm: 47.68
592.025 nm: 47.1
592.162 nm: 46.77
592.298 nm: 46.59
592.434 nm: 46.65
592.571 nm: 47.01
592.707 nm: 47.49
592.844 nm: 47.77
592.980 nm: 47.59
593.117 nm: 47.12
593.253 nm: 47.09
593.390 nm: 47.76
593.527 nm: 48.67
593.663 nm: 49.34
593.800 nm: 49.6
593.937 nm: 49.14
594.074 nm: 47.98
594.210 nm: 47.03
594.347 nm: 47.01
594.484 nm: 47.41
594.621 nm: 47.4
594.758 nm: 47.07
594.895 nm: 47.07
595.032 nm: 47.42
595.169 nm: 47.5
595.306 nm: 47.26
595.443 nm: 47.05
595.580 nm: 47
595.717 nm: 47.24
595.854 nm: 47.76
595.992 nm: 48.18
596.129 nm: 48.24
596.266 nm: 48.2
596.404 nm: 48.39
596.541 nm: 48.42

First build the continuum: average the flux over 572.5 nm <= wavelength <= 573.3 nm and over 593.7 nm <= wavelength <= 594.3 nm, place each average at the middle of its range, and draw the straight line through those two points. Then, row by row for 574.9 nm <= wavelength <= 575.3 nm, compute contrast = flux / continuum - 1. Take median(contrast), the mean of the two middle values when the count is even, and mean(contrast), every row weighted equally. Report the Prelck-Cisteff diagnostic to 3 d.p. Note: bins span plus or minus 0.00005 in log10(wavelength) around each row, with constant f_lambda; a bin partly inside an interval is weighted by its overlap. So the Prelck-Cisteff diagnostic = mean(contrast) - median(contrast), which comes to 0.000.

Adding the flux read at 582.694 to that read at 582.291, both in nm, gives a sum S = 94.9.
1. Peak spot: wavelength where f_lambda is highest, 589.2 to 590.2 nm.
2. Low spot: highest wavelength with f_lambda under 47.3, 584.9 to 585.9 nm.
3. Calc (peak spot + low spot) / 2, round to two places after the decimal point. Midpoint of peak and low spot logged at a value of 587.68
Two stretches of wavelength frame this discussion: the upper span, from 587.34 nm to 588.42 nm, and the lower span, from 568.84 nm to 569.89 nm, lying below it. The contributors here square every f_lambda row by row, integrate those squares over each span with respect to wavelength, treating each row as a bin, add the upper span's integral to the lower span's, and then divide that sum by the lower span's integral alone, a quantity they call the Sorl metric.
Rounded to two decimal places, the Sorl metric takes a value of 2.14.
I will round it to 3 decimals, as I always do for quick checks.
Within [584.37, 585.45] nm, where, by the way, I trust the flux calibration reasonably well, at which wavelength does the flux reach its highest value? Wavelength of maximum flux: 584.575 nm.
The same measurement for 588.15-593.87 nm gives 593.800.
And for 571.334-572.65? 572.585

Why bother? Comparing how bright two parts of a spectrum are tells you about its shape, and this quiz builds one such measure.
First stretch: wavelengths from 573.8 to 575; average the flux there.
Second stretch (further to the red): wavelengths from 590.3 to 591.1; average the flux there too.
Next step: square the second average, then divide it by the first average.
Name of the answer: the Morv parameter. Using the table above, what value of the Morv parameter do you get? 44.5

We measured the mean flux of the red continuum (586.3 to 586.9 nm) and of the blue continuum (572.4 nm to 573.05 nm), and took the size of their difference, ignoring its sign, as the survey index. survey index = 1.6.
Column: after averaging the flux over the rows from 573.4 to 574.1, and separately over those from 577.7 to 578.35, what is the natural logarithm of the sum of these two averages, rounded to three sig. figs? 4.59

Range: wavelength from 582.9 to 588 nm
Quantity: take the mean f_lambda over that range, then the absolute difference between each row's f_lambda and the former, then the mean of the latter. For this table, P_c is 1.5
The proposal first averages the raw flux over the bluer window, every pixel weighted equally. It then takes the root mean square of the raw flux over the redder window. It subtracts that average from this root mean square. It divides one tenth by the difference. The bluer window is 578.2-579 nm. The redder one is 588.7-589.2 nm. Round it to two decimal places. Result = -0.01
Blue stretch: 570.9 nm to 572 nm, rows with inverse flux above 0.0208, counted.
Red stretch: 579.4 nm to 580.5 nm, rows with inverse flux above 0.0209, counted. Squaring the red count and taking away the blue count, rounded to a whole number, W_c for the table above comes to 23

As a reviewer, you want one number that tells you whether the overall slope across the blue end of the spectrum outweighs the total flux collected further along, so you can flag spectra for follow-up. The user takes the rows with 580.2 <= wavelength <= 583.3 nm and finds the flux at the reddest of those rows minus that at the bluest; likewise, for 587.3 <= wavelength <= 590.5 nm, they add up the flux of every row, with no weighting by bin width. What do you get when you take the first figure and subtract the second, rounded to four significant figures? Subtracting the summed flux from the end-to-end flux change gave -1031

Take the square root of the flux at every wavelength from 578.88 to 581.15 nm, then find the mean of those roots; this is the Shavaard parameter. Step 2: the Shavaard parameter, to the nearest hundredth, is 6.89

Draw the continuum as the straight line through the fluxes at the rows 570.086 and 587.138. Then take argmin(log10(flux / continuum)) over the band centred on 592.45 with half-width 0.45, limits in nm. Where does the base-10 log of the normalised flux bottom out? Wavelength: 592.298 nm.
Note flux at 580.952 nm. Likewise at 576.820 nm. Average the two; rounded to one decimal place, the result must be 48.0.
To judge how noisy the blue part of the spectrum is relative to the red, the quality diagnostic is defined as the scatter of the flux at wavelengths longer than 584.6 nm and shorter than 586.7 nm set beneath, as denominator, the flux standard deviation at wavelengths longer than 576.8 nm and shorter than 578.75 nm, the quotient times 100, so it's 113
